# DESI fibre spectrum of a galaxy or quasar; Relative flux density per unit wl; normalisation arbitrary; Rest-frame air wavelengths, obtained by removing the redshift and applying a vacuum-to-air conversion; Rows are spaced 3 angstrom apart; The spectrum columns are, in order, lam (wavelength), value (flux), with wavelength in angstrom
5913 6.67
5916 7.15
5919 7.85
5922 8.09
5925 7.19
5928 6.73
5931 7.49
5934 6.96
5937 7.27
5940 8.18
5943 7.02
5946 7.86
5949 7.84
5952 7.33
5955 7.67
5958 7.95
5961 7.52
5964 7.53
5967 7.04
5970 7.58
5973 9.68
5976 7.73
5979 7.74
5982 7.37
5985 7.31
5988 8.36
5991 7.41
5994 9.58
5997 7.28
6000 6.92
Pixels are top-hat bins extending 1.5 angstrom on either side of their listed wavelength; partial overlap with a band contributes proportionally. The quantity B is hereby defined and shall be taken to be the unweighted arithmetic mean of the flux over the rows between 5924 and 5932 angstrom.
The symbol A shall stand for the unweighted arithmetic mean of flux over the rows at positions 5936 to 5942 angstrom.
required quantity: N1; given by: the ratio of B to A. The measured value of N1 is 0.92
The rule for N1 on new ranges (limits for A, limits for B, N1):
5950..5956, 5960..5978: 1.05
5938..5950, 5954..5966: 0.99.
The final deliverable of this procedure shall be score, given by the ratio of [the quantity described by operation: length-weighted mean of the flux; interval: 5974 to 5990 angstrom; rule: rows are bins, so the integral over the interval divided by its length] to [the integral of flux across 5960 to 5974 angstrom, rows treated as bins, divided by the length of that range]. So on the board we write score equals 0.99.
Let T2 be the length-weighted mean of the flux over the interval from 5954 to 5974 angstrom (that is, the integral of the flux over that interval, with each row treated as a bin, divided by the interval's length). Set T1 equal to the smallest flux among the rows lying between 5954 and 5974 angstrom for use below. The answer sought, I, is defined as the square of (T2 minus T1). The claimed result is 0.60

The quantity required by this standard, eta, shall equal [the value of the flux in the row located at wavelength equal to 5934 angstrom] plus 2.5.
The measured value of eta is 9.5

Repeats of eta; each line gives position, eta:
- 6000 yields 9.4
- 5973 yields 12.2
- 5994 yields 12.1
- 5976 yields 10.2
